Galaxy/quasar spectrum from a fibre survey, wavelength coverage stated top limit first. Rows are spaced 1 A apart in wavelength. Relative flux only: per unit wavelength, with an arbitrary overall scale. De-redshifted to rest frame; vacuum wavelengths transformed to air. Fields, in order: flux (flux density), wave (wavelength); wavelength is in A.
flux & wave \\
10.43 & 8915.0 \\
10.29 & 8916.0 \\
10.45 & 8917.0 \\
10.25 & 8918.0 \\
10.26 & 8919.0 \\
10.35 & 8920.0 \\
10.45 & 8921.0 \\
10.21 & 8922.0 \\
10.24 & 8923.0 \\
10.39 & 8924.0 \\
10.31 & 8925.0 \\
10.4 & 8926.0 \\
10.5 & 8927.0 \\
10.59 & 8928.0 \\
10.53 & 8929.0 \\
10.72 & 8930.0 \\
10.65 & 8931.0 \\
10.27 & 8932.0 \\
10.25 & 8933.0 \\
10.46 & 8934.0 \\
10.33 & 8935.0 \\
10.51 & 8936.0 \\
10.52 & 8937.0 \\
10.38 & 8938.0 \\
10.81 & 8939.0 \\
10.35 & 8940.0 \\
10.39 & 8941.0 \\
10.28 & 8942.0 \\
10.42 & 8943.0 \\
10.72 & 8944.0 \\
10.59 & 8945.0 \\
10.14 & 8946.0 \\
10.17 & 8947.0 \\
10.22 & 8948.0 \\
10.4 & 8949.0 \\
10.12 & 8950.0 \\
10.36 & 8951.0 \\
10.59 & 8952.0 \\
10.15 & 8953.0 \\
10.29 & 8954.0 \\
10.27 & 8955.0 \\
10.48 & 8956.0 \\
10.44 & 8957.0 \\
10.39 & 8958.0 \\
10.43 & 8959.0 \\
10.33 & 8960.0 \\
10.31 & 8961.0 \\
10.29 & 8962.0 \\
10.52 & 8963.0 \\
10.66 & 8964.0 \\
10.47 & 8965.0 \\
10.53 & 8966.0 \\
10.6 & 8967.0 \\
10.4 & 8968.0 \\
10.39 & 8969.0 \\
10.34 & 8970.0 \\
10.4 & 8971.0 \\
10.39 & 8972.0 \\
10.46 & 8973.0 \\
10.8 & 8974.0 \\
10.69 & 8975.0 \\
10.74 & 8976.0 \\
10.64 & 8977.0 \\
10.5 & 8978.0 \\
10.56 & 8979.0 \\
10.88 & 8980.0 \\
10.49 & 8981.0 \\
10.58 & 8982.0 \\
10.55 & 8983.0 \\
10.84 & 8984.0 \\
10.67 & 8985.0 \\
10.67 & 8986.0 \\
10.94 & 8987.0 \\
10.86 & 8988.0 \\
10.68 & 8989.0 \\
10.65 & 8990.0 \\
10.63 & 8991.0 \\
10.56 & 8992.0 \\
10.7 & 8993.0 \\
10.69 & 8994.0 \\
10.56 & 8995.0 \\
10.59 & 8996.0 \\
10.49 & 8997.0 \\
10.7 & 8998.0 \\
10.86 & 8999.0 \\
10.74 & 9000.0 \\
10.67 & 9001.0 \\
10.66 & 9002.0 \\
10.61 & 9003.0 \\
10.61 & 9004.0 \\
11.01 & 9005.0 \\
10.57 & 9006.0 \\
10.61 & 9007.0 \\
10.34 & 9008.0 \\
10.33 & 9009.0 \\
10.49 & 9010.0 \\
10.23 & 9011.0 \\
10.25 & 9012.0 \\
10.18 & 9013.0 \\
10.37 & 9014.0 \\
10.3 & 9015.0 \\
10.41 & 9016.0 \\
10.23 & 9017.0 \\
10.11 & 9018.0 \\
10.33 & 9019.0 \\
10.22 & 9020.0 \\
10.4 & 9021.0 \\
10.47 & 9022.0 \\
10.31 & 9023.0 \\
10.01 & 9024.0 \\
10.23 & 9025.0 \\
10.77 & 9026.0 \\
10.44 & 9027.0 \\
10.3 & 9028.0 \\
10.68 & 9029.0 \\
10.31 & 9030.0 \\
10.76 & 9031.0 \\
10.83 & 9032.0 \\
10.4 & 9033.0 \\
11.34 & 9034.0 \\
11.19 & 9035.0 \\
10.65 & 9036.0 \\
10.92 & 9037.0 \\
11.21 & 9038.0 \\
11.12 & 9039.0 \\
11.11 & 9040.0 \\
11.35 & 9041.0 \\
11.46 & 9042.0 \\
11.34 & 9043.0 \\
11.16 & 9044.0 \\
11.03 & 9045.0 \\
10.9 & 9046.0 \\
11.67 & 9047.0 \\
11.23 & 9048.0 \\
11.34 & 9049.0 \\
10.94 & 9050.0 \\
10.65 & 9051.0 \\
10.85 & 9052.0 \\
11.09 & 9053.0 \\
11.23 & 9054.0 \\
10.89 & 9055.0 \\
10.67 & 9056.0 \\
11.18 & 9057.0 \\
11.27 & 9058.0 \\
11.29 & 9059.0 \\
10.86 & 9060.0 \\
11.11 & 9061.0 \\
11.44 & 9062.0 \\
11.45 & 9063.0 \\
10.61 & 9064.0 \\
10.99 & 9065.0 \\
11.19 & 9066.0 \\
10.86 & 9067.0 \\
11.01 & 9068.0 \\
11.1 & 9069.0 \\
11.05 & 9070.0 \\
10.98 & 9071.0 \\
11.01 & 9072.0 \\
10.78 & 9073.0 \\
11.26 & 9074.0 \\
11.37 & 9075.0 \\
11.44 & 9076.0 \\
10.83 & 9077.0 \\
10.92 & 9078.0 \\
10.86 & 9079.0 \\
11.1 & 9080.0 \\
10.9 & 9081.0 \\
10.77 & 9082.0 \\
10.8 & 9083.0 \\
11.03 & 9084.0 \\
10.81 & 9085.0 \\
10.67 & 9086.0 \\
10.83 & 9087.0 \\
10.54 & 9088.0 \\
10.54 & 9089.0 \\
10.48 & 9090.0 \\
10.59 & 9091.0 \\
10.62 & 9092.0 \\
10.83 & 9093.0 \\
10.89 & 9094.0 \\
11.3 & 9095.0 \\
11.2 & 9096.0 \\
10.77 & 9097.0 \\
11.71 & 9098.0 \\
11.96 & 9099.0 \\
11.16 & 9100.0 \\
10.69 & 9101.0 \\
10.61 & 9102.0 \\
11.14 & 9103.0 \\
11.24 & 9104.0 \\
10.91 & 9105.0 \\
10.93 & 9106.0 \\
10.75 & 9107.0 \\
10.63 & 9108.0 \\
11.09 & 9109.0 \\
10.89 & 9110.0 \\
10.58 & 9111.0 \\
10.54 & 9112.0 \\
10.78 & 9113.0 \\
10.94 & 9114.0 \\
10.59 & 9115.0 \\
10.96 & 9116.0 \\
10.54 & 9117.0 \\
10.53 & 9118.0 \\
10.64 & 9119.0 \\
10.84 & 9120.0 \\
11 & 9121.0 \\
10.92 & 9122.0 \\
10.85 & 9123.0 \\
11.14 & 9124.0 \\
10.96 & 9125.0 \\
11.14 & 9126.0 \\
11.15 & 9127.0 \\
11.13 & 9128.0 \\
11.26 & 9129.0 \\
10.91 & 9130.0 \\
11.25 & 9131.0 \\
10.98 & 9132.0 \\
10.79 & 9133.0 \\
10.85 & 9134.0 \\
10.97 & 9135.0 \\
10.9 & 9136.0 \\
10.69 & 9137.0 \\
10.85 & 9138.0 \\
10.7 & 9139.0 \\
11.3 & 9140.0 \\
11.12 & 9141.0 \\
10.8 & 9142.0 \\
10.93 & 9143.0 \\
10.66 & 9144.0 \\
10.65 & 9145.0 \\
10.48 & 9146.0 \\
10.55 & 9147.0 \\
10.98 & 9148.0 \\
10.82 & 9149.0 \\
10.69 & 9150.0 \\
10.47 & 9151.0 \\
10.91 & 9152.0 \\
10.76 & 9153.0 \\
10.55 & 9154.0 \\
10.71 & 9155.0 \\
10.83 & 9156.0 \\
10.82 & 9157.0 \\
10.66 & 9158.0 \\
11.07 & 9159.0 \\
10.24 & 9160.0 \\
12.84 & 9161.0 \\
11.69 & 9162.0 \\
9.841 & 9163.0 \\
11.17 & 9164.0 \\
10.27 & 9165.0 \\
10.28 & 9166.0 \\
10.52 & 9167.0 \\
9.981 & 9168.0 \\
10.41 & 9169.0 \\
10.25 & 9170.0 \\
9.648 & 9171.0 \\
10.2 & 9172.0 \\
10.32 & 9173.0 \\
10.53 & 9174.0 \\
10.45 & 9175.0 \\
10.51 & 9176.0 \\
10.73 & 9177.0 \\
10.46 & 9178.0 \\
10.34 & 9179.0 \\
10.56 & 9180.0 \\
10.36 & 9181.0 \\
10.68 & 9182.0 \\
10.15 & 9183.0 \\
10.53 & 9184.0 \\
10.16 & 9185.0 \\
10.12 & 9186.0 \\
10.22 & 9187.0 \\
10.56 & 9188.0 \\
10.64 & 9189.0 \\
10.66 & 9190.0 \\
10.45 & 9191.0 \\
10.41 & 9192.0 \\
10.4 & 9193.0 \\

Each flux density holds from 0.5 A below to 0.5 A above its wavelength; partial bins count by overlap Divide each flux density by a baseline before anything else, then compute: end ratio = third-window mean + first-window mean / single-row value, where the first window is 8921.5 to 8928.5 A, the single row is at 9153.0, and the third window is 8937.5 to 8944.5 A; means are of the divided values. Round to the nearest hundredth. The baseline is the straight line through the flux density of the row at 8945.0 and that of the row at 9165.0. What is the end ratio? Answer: 1.92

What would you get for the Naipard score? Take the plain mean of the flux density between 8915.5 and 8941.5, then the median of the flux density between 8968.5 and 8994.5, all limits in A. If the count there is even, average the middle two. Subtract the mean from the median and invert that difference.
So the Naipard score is 4.4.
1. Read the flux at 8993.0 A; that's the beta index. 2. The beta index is 10.7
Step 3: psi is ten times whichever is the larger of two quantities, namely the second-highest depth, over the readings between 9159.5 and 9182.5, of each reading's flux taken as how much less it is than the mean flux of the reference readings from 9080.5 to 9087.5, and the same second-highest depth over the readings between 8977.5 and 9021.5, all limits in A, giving 9.9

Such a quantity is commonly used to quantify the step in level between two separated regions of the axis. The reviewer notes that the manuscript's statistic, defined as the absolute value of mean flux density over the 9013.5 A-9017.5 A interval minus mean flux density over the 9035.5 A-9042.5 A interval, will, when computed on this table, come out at 0.79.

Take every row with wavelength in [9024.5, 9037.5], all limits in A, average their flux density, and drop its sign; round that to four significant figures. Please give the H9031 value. 10.68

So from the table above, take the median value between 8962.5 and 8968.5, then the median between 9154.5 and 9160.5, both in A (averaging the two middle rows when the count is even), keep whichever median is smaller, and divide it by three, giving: 3.51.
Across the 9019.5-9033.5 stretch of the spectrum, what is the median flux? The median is 10.4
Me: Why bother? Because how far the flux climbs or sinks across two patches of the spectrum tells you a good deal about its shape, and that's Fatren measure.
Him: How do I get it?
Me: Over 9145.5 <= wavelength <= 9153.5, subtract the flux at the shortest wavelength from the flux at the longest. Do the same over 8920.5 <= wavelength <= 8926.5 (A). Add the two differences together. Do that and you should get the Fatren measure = 0.23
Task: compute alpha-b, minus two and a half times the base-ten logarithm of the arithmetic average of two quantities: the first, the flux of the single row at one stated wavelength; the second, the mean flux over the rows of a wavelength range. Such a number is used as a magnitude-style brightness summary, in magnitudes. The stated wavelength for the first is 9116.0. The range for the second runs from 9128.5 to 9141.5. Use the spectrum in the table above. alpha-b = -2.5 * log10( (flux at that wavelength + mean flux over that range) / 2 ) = -2.60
